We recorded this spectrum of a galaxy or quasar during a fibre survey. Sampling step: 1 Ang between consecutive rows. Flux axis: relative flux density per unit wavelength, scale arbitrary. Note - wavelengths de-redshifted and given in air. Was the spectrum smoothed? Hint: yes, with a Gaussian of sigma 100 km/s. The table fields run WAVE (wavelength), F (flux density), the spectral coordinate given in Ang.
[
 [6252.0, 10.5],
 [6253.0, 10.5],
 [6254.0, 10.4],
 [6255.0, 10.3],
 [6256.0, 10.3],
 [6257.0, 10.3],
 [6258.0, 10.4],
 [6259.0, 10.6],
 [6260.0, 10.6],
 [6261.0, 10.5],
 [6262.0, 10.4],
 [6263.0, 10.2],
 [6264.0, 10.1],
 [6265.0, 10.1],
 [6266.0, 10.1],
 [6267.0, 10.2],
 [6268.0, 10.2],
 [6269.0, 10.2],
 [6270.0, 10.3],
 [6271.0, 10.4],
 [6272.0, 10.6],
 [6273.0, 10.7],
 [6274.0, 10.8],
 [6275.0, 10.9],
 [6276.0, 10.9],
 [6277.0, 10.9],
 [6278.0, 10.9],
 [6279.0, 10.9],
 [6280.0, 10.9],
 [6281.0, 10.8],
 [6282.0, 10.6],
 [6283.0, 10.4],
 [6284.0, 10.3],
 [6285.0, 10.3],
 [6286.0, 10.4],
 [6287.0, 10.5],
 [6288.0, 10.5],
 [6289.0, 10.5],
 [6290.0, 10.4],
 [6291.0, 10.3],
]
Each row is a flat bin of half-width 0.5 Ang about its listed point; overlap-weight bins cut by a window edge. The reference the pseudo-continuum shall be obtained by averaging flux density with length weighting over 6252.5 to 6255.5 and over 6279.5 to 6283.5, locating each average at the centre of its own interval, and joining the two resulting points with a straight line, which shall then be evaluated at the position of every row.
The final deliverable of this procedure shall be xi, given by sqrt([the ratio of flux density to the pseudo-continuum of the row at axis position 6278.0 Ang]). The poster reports 1.01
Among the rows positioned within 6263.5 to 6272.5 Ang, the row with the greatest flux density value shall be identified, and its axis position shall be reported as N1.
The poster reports 6272.0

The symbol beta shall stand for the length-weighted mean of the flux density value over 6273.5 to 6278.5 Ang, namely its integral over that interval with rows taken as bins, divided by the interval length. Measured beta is 10.9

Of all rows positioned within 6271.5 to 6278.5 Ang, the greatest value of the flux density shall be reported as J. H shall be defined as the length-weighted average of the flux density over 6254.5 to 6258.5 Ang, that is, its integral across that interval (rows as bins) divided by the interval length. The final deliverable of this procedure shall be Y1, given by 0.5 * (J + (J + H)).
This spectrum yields 16.1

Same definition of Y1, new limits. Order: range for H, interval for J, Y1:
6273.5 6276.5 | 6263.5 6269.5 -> 15.6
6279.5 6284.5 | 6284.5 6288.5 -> 15.8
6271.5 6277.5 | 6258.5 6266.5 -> 16.0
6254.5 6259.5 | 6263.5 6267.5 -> 15.4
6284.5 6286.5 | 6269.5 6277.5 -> 16.1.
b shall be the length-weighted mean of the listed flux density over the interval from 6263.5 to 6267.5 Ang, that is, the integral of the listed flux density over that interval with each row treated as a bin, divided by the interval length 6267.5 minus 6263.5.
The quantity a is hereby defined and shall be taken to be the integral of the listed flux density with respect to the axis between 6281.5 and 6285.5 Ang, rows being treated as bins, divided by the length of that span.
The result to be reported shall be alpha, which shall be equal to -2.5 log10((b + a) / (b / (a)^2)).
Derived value -5.85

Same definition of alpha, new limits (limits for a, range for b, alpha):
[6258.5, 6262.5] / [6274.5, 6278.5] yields -5.84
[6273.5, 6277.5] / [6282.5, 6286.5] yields -5.96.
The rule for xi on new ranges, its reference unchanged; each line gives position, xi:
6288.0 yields 0.99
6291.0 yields 0.98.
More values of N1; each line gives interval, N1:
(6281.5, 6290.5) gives 6282.0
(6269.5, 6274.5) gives 6274.0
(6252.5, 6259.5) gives 6259.0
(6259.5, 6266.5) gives 6260.0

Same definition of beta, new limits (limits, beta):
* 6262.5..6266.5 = 10.1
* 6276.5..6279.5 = 10.9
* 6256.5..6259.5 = 10.4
